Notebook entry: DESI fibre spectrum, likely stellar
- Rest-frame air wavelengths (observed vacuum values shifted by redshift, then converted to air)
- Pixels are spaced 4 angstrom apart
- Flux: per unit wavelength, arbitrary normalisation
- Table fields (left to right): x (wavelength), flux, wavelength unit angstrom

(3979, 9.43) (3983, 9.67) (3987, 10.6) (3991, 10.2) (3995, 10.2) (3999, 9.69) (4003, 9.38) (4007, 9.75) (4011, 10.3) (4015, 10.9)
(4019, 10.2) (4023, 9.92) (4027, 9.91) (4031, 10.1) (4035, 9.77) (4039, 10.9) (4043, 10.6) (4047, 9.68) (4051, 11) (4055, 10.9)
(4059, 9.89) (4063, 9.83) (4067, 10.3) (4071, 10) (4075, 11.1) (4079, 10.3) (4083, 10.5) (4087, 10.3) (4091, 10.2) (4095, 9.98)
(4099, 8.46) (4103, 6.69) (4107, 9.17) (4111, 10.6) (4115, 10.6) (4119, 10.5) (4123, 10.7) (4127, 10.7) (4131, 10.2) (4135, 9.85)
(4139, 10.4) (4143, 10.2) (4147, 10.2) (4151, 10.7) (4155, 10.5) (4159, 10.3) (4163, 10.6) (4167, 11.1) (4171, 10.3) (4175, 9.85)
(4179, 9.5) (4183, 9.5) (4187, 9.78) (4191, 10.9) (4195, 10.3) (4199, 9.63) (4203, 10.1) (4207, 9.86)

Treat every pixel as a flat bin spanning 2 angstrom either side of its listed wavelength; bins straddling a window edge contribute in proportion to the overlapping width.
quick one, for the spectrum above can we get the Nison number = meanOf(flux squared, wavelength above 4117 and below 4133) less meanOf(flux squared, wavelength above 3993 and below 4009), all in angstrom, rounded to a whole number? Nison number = 16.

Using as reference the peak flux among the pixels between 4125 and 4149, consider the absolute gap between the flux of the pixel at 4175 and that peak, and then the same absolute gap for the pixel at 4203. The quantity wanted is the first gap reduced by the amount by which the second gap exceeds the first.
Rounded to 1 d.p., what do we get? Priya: 1.1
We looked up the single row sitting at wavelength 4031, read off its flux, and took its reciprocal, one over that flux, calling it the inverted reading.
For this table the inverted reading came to 0.099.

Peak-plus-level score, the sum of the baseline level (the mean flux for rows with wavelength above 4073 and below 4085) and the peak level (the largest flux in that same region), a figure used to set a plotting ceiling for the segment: 21.7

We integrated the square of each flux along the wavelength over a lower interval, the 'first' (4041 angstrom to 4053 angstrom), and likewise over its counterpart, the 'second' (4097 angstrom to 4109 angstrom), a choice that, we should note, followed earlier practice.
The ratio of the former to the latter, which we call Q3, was 1.63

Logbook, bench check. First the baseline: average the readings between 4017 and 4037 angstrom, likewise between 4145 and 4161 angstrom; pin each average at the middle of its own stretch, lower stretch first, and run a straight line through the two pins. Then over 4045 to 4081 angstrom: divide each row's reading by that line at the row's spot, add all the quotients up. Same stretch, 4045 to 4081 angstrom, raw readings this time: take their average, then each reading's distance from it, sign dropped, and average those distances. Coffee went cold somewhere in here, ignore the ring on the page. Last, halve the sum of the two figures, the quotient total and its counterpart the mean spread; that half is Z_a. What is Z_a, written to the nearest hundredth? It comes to 4.82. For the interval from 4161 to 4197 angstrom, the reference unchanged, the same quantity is 4.61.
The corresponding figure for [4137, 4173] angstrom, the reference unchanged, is 4.63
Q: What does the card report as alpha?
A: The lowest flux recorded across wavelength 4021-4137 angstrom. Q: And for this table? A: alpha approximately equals 6.69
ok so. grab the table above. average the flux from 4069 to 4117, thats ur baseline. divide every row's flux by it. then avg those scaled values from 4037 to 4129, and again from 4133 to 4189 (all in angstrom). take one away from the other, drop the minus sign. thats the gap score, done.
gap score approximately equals 0.01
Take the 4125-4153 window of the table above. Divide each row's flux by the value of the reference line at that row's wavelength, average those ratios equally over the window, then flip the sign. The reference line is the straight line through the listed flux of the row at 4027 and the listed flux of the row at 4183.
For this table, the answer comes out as -1.07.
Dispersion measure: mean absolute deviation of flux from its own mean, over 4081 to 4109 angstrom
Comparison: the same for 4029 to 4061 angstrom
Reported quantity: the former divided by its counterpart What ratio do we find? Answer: 2.1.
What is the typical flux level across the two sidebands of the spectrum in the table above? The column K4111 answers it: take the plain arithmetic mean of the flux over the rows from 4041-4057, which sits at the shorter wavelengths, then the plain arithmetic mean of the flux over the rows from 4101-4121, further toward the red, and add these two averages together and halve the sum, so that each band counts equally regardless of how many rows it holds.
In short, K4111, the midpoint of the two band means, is 10.0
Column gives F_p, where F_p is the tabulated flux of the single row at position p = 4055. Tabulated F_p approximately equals 10.9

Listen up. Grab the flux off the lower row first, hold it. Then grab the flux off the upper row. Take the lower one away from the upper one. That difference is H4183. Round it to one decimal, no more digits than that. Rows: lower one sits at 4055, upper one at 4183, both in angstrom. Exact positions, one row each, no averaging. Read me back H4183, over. -1.4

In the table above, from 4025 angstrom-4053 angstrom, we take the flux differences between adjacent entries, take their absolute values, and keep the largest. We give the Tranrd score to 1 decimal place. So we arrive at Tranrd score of 1.3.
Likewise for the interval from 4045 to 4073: 1.3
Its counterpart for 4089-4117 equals 2.5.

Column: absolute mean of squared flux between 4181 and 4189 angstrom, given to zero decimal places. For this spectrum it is 93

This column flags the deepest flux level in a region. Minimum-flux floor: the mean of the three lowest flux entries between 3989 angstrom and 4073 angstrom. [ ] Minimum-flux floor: 9.6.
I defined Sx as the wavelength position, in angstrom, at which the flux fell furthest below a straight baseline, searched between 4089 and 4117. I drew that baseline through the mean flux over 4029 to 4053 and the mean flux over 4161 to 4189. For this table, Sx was 4103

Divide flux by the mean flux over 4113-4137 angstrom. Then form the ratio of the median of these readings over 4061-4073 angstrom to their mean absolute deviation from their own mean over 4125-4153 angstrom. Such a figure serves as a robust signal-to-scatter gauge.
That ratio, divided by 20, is 2.09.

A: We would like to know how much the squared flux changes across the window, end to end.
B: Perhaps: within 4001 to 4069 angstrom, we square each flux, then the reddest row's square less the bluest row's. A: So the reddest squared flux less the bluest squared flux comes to 18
